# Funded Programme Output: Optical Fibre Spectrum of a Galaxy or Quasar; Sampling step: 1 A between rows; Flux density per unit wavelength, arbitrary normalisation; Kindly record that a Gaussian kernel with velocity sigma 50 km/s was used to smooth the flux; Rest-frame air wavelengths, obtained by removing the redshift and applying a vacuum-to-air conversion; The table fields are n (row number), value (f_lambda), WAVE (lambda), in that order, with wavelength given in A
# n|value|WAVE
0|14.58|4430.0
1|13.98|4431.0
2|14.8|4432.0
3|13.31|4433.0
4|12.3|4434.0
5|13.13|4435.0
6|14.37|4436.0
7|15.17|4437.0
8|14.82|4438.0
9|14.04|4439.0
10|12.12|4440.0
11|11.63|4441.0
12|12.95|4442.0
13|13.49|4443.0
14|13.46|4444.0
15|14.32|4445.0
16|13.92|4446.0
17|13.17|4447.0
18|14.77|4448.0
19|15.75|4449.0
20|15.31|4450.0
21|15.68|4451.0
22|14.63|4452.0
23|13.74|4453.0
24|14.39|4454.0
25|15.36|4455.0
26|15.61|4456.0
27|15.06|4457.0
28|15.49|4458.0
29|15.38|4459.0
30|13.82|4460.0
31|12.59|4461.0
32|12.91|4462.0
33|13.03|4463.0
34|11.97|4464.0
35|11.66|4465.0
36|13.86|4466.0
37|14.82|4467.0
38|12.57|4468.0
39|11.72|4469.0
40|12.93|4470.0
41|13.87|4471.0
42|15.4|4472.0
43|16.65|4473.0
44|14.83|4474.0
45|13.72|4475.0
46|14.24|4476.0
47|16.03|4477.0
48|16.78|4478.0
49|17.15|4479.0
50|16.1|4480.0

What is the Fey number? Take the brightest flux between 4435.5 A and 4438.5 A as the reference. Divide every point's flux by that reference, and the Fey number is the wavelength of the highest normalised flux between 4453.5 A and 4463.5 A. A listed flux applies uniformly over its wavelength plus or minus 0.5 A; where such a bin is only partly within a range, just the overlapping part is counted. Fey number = 4456.0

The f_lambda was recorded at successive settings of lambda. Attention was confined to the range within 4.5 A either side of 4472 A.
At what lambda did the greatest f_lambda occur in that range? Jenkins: 4473.0 A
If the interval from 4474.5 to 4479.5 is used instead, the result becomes 4479.0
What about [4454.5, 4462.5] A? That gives 4456.0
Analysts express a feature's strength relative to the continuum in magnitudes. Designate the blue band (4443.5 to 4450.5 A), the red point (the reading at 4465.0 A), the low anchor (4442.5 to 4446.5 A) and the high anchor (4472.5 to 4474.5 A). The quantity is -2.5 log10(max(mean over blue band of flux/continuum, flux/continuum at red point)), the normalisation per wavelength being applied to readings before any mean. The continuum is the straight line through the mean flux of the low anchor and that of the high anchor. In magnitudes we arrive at -0.032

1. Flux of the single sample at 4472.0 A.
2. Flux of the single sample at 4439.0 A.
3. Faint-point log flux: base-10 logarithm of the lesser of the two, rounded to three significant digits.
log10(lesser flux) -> 1.15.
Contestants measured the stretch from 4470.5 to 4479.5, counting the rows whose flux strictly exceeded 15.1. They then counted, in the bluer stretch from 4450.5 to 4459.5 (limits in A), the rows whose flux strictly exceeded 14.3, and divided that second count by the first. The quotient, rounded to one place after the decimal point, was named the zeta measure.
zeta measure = 1.6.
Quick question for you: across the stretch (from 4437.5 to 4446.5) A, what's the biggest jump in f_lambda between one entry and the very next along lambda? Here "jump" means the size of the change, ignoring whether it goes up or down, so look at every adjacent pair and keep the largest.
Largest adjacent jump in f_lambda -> 1.9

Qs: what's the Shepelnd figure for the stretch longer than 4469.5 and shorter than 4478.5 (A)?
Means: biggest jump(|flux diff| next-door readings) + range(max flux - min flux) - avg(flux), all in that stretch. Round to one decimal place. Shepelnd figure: -9.3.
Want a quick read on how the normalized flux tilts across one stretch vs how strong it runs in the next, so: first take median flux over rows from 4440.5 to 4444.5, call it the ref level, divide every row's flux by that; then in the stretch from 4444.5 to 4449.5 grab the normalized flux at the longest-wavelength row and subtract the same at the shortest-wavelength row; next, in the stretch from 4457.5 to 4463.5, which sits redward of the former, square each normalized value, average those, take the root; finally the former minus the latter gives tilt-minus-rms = -0.95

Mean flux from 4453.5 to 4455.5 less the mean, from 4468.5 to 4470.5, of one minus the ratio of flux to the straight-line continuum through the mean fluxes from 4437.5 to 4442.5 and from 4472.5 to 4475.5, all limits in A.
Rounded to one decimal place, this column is 14.7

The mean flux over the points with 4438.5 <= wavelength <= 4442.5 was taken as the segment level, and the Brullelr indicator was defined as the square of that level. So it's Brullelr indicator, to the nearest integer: 161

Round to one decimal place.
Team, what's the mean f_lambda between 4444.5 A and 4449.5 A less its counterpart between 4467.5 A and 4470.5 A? 2.0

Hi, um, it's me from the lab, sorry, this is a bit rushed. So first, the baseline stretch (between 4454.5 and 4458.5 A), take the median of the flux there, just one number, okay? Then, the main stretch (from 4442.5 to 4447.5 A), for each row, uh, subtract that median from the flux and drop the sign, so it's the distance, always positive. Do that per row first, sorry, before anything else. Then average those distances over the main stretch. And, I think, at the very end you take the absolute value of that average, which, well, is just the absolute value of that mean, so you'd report 1.8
